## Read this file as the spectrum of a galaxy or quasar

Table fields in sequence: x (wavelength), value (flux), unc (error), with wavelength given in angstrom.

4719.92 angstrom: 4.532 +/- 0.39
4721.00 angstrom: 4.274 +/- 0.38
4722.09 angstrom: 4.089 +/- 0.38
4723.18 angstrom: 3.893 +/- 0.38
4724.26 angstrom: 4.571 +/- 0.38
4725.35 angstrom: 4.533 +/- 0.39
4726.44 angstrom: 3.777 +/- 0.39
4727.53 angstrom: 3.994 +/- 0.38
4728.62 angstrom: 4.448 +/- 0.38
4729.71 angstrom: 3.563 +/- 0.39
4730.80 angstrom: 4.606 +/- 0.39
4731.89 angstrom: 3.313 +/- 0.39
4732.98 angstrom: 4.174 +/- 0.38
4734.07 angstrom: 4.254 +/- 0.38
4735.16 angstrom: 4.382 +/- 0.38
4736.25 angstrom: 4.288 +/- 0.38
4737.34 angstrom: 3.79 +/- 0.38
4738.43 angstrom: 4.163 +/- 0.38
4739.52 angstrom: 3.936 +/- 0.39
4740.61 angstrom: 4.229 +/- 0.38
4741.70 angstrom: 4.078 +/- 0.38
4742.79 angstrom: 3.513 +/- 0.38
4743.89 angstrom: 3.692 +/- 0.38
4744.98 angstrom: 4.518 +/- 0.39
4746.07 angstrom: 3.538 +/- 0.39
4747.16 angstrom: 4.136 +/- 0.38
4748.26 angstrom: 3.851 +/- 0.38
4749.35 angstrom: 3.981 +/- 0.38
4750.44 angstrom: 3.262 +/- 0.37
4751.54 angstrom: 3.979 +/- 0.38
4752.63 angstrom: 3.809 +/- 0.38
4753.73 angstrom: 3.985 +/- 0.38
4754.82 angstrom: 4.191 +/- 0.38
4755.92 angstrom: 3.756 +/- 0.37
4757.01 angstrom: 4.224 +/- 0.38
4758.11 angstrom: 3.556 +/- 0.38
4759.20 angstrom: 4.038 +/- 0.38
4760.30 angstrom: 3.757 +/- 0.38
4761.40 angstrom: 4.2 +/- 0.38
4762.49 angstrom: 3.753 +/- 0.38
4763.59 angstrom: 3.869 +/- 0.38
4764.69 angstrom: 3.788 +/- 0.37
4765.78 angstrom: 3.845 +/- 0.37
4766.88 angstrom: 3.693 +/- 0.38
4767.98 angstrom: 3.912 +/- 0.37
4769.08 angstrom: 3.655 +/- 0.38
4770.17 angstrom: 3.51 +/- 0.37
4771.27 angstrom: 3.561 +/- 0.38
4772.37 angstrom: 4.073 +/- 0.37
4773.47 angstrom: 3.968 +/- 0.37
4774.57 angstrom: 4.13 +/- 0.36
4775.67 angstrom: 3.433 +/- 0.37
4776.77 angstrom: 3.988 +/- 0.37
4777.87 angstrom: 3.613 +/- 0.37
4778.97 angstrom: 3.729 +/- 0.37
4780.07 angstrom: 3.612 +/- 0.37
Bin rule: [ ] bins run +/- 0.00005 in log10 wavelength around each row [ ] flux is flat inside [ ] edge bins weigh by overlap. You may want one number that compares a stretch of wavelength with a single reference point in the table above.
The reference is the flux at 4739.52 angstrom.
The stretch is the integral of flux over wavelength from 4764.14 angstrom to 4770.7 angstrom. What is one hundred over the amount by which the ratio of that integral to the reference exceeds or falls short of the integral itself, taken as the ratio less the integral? -5.5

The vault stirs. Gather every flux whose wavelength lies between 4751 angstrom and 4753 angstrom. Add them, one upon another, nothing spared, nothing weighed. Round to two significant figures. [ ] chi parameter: 7.8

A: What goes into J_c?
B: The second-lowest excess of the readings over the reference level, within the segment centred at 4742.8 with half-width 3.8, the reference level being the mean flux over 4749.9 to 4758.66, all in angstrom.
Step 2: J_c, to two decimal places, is -0.31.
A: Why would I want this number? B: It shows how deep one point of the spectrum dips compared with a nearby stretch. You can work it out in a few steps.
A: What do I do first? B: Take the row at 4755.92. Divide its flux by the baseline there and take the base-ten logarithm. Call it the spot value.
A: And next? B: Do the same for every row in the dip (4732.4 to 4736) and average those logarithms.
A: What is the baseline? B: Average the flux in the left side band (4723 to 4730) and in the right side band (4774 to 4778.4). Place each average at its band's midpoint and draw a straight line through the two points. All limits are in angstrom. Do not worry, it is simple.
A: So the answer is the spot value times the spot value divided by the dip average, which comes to 0.02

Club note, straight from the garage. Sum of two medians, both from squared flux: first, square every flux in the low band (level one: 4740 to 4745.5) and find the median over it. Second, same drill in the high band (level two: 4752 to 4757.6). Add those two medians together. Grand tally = 32.5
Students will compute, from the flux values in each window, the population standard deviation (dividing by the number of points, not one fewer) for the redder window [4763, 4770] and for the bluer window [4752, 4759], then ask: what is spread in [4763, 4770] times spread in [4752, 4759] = 0.022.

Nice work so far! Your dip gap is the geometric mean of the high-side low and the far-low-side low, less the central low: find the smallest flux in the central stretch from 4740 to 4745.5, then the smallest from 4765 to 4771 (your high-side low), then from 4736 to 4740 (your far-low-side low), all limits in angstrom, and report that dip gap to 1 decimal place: 0.1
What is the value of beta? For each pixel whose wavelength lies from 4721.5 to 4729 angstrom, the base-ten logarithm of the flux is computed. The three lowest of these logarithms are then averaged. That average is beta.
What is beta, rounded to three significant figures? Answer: 0.590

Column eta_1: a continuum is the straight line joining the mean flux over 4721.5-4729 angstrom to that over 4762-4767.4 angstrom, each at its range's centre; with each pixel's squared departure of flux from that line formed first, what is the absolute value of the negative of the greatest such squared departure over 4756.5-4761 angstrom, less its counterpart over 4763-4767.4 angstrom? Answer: 0.13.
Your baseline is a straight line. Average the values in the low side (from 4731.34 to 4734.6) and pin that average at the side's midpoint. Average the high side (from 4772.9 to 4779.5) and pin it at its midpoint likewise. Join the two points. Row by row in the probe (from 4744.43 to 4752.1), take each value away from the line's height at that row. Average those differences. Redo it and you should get -0.02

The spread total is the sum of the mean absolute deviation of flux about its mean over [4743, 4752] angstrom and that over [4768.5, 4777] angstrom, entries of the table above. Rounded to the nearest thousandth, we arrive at 0.534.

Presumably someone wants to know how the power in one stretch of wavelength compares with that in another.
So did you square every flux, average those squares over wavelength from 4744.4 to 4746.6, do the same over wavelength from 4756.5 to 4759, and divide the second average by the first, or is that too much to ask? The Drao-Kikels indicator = 0.93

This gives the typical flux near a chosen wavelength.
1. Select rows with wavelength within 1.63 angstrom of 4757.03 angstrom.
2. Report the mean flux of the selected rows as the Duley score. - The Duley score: 3.85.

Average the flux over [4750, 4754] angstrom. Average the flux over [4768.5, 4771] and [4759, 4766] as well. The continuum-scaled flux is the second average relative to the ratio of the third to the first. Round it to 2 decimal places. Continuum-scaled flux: 3.46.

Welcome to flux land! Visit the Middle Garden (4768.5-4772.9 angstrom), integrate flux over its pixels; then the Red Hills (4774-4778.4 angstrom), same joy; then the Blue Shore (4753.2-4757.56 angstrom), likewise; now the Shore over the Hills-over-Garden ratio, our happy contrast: 17.2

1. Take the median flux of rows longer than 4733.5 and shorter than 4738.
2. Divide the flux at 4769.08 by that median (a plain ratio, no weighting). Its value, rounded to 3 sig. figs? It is 0.856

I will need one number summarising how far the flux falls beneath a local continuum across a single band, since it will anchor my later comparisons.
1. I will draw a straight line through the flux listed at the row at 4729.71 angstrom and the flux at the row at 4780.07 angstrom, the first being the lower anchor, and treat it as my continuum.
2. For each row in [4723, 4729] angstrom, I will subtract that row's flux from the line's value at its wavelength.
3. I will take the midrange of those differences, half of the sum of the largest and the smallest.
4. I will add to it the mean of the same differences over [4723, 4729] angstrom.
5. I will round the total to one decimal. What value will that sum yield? -1.3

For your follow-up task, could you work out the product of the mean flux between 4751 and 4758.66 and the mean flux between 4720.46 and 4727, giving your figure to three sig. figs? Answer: 16.5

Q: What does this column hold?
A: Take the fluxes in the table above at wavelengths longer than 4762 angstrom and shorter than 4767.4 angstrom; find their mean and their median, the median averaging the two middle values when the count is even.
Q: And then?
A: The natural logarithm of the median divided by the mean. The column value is 0.000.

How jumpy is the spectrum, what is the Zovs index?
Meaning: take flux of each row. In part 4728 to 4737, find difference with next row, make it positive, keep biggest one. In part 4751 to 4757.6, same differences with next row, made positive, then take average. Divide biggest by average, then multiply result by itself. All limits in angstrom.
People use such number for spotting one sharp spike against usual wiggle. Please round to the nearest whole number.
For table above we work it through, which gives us 20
